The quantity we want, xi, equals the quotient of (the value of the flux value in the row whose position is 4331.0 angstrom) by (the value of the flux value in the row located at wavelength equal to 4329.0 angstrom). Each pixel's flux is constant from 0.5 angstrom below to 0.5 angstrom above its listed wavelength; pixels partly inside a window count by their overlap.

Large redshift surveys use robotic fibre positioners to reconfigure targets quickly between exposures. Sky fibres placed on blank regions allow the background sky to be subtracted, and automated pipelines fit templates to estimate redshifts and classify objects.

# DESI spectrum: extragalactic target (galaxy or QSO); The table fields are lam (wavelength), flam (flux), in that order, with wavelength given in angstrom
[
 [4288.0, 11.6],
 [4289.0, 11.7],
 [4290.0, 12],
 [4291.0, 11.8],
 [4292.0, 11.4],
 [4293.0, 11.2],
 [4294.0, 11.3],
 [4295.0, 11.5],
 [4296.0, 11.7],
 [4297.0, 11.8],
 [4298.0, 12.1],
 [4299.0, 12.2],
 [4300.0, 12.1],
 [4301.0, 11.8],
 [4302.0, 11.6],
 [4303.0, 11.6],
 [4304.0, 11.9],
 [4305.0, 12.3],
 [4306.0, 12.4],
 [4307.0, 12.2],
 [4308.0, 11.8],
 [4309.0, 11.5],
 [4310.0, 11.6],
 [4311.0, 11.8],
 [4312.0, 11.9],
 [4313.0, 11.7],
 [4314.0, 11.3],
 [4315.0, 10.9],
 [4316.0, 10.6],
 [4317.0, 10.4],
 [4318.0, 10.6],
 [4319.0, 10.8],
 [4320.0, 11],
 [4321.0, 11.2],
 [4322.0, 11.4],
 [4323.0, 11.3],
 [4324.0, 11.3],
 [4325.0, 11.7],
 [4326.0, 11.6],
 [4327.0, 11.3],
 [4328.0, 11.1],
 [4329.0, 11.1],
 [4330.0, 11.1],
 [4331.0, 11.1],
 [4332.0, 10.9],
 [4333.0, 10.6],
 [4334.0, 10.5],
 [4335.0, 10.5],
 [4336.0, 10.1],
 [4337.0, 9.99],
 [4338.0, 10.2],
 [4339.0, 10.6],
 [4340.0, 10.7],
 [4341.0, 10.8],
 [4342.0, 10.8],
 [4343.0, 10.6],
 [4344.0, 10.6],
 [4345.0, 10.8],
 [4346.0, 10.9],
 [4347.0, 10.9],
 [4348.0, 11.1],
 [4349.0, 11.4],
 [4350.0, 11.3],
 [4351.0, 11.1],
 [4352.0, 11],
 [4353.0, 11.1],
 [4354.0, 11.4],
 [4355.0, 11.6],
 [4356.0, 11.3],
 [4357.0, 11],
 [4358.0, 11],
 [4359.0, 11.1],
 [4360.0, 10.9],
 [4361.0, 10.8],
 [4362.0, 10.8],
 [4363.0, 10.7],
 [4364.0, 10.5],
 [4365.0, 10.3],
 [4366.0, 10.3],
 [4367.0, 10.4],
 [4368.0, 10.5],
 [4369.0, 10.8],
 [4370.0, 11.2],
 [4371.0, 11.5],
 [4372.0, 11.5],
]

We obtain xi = 1.00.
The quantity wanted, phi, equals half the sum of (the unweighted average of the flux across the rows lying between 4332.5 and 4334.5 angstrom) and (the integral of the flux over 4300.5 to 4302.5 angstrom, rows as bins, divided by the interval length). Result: 11.1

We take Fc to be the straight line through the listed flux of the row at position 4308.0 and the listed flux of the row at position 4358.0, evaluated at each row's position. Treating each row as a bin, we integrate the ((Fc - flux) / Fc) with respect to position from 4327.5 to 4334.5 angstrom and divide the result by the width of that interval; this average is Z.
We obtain 0.05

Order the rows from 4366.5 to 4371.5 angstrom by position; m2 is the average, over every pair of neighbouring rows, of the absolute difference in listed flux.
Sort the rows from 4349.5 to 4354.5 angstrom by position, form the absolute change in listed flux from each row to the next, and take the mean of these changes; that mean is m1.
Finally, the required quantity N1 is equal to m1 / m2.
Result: 0.64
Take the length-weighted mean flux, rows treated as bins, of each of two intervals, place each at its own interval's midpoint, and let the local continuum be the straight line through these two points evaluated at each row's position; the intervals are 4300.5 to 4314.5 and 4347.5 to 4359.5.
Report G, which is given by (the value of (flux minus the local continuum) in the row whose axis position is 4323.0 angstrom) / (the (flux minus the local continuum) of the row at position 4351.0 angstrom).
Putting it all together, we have 2.3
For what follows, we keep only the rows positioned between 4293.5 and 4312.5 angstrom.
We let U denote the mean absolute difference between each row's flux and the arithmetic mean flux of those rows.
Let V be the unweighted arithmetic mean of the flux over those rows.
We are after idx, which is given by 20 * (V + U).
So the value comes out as 242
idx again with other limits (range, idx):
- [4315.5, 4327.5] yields 229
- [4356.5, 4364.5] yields 220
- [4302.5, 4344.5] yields 232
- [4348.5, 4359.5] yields 228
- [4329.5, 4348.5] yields 218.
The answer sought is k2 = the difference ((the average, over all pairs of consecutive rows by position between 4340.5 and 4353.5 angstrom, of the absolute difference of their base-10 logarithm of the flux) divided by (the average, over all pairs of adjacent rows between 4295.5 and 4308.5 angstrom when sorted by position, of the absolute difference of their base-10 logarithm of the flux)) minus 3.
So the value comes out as -2.35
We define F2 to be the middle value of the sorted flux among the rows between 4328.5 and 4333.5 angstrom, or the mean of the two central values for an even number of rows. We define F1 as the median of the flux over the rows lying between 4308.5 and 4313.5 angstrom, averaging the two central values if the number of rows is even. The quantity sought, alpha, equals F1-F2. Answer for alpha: 0.6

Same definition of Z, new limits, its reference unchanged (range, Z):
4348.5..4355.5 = -0.02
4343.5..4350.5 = 0.02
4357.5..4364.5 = 0.01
